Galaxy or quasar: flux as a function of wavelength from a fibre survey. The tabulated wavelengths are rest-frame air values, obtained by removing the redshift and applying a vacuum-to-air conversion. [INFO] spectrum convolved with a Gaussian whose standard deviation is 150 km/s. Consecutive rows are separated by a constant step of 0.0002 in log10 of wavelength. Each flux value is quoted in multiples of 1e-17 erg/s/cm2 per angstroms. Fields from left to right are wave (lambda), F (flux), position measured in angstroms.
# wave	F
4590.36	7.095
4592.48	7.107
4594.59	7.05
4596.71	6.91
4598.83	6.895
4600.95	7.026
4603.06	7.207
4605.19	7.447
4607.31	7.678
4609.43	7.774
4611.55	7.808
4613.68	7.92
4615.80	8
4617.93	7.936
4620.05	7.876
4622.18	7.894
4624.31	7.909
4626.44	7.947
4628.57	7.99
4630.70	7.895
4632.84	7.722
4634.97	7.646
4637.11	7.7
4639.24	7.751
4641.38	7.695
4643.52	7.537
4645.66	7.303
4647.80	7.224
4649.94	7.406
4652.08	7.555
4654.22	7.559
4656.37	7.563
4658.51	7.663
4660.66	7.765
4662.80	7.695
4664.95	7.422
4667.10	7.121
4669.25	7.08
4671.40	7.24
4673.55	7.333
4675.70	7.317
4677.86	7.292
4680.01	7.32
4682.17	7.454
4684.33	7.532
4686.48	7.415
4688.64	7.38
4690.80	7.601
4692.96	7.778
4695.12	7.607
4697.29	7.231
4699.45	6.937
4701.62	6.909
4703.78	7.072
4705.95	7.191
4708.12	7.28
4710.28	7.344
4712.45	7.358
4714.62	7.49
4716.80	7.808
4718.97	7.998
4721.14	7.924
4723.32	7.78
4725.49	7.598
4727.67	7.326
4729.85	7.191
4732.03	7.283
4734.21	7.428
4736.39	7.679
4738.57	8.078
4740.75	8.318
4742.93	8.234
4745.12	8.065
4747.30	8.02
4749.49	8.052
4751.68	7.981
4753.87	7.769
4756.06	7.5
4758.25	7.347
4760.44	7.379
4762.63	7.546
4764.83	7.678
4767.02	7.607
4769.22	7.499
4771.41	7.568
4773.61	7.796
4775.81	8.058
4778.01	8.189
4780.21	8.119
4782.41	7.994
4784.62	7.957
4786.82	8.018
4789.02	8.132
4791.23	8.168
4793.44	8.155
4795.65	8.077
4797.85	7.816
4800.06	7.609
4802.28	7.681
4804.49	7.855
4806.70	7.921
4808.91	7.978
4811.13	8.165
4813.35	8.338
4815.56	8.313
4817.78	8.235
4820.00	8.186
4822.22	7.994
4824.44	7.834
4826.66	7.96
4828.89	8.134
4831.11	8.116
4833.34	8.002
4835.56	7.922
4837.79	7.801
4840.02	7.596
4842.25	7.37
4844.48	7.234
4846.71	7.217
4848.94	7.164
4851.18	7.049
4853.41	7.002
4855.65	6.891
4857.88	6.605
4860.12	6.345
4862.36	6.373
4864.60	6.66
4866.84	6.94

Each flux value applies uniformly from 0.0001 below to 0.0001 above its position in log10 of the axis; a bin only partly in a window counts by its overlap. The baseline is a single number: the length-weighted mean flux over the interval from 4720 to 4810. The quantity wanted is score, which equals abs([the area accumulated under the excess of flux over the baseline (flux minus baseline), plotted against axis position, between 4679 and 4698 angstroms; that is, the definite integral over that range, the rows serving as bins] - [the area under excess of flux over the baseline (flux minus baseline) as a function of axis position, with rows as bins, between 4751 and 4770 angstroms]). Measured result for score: 2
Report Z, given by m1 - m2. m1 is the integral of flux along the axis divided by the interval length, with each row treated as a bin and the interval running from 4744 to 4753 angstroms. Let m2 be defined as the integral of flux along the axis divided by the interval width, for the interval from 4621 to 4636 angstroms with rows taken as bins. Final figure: 0.2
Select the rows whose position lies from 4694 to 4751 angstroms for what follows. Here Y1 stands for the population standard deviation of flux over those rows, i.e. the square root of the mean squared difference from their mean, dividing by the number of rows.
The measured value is 0.40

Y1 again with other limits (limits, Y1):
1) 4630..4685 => 0.21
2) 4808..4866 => 0.62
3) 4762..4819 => 0.25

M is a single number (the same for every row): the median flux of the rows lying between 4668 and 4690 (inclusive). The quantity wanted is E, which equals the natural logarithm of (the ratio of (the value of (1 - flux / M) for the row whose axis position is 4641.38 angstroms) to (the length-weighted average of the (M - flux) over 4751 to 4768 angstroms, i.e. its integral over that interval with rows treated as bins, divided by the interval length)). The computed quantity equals -1.66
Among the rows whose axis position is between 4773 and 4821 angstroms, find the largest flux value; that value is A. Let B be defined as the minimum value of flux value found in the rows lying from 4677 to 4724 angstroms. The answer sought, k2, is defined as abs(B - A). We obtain 1.4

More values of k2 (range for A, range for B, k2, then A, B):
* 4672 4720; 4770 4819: 0.4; 7.998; 7.568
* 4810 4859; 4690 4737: 1.4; 8.338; 6.909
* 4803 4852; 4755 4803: 1.0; 8.338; 7.347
